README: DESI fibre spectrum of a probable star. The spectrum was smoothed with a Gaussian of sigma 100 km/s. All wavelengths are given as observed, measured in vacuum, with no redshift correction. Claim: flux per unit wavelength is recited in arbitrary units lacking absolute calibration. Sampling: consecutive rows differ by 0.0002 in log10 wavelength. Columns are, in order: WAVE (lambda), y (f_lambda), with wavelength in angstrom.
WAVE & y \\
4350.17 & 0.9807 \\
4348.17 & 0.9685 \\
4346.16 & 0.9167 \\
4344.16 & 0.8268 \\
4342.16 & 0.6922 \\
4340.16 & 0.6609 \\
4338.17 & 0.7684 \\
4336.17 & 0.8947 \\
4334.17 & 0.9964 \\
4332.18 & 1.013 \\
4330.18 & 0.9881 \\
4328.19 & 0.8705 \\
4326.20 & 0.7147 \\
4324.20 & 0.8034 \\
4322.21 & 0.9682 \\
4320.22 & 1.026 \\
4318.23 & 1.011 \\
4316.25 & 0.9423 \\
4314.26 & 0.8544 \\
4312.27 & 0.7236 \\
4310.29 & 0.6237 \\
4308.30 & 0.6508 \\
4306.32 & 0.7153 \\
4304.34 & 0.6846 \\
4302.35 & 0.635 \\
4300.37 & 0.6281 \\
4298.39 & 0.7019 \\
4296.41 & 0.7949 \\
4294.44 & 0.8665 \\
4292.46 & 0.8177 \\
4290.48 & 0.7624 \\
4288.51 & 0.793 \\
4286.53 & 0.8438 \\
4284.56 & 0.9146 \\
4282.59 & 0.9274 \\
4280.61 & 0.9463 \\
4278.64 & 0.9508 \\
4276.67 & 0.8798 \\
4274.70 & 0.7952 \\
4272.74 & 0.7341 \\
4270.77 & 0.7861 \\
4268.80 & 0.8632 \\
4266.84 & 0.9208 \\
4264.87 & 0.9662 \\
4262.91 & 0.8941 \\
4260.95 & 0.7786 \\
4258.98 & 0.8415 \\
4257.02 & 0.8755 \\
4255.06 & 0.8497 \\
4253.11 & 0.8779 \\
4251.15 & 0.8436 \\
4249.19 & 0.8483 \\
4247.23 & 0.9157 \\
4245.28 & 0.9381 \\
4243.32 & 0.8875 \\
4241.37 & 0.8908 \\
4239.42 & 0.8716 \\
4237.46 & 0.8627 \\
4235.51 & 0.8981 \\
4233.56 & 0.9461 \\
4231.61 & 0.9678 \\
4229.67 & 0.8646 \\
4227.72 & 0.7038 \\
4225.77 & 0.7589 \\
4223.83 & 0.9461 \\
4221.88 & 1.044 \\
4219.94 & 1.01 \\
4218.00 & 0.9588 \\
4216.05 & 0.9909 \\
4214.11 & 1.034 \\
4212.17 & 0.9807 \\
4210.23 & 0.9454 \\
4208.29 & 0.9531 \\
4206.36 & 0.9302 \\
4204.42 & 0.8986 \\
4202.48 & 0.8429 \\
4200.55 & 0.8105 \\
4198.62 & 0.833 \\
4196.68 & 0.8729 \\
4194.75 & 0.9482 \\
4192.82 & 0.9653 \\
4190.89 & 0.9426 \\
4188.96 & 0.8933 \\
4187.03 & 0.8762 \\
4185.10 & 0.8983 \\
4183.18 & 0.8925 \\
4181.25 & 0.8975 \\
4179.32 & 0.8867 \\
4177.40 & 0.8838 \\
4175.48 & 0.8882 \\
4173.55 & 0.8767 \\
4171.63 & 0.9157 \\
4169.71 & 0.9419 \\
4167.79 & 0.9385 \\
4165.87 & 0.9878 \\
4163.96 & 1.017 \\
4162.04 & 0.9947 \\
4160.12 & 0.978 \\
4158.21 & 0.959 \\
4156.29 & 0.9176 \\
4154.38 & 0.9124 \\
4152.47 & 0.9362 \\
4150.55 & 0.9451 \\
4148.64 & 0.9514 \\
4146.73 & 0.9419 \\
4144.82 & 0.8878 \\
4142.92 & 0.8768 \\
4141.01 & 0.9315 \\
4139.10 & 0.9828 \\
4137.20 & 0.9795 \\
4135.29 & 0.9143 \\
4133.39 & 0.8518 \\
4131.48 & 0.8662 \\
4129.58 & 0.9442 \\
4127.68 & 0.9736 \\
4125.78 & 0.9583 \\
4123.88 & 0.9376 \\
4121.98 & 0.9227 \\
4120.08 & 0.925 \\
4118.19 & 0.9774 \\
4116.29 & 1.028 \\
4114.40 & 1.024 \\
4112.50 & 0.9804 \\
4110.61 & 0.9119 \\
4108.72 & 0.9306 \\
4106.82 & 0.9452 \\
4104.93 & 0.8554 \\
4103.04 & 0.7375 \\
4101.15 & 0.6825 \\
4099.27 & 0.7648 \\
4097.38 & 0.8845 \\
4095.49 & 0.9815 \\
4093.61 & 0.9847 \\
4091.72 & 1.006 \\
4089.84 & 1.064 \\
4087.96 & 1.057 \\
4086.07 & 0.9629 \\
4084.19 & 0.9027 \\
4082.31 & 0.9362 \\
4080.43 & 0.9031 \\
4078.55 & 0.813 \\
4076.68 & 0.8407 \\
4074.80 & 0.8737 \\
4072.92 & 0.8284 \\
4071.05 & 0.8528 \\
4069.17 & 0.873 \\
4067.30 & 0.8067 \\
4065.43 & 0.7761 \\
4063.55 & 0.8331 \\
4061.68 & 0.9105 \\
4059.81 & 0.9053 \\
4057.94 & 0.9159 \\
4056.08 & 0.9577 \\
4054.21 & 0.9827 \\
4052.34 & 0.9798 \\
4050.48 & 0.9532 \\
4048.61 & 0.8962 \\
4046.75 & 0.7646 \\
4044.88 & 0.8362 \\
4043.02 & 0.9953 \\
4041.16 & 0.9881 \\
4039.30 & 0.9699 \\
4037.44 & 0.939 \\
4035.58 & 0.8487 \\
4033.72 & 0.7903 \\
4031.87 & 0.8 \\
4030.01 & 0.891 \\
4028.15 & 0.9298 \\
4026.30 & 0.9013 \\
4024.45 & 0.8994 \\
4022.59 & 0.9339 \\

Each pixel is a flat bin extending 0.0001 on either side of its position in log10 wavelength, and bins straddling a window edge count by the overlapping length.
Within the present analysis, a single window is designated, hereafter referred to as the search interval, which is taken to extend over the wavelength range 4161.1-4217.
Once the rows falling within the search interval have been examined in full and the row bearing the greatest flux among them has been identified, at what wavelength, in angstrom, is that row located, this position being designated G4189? 4214.11 angstrom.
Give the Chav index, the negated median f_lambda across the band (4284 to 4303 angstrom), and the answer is -0.794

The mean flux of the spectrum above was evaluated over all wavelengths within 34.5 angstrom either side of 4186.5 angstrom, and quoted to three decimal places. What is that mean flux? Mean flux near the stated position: 0.928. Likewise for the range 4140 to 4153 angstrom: 0.924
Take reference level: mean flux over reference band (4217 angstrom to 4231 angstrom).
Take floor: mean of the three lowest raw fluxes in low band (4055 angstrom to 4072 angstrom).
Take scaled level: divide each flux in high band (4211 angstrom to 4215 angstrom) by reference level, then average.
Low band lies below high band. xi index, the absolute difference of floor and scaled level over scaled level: 0.28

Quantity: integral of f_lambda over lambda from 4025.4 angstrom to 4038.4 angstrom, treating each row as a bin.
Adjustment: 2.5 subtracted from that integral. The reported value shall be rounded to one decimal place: 8.8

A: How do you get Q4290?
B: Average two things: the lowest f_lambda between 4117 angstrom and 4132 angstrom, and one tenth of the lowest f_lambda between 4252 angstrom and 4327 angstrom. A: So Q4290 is 0.464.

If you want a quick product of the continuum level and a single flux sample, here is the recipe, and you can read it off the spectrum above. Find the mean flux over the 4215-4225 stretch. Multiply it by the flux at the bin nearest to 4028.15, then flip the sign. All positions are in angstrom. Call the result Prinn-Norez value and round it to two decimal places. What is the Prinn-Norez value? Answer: -0.92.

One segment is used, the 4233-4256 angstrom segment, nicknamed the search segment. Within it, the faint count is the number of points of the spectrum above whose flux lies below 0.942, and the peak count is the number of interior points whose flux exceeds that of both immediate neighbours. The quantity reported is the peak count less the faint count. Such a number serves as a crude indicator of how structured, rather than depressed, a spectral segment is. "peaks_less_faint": -8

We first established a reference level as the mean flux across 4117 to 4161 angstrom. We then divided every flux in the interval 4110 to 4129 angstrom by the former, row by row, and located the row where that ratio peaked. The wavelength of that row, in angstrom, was 4116.29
